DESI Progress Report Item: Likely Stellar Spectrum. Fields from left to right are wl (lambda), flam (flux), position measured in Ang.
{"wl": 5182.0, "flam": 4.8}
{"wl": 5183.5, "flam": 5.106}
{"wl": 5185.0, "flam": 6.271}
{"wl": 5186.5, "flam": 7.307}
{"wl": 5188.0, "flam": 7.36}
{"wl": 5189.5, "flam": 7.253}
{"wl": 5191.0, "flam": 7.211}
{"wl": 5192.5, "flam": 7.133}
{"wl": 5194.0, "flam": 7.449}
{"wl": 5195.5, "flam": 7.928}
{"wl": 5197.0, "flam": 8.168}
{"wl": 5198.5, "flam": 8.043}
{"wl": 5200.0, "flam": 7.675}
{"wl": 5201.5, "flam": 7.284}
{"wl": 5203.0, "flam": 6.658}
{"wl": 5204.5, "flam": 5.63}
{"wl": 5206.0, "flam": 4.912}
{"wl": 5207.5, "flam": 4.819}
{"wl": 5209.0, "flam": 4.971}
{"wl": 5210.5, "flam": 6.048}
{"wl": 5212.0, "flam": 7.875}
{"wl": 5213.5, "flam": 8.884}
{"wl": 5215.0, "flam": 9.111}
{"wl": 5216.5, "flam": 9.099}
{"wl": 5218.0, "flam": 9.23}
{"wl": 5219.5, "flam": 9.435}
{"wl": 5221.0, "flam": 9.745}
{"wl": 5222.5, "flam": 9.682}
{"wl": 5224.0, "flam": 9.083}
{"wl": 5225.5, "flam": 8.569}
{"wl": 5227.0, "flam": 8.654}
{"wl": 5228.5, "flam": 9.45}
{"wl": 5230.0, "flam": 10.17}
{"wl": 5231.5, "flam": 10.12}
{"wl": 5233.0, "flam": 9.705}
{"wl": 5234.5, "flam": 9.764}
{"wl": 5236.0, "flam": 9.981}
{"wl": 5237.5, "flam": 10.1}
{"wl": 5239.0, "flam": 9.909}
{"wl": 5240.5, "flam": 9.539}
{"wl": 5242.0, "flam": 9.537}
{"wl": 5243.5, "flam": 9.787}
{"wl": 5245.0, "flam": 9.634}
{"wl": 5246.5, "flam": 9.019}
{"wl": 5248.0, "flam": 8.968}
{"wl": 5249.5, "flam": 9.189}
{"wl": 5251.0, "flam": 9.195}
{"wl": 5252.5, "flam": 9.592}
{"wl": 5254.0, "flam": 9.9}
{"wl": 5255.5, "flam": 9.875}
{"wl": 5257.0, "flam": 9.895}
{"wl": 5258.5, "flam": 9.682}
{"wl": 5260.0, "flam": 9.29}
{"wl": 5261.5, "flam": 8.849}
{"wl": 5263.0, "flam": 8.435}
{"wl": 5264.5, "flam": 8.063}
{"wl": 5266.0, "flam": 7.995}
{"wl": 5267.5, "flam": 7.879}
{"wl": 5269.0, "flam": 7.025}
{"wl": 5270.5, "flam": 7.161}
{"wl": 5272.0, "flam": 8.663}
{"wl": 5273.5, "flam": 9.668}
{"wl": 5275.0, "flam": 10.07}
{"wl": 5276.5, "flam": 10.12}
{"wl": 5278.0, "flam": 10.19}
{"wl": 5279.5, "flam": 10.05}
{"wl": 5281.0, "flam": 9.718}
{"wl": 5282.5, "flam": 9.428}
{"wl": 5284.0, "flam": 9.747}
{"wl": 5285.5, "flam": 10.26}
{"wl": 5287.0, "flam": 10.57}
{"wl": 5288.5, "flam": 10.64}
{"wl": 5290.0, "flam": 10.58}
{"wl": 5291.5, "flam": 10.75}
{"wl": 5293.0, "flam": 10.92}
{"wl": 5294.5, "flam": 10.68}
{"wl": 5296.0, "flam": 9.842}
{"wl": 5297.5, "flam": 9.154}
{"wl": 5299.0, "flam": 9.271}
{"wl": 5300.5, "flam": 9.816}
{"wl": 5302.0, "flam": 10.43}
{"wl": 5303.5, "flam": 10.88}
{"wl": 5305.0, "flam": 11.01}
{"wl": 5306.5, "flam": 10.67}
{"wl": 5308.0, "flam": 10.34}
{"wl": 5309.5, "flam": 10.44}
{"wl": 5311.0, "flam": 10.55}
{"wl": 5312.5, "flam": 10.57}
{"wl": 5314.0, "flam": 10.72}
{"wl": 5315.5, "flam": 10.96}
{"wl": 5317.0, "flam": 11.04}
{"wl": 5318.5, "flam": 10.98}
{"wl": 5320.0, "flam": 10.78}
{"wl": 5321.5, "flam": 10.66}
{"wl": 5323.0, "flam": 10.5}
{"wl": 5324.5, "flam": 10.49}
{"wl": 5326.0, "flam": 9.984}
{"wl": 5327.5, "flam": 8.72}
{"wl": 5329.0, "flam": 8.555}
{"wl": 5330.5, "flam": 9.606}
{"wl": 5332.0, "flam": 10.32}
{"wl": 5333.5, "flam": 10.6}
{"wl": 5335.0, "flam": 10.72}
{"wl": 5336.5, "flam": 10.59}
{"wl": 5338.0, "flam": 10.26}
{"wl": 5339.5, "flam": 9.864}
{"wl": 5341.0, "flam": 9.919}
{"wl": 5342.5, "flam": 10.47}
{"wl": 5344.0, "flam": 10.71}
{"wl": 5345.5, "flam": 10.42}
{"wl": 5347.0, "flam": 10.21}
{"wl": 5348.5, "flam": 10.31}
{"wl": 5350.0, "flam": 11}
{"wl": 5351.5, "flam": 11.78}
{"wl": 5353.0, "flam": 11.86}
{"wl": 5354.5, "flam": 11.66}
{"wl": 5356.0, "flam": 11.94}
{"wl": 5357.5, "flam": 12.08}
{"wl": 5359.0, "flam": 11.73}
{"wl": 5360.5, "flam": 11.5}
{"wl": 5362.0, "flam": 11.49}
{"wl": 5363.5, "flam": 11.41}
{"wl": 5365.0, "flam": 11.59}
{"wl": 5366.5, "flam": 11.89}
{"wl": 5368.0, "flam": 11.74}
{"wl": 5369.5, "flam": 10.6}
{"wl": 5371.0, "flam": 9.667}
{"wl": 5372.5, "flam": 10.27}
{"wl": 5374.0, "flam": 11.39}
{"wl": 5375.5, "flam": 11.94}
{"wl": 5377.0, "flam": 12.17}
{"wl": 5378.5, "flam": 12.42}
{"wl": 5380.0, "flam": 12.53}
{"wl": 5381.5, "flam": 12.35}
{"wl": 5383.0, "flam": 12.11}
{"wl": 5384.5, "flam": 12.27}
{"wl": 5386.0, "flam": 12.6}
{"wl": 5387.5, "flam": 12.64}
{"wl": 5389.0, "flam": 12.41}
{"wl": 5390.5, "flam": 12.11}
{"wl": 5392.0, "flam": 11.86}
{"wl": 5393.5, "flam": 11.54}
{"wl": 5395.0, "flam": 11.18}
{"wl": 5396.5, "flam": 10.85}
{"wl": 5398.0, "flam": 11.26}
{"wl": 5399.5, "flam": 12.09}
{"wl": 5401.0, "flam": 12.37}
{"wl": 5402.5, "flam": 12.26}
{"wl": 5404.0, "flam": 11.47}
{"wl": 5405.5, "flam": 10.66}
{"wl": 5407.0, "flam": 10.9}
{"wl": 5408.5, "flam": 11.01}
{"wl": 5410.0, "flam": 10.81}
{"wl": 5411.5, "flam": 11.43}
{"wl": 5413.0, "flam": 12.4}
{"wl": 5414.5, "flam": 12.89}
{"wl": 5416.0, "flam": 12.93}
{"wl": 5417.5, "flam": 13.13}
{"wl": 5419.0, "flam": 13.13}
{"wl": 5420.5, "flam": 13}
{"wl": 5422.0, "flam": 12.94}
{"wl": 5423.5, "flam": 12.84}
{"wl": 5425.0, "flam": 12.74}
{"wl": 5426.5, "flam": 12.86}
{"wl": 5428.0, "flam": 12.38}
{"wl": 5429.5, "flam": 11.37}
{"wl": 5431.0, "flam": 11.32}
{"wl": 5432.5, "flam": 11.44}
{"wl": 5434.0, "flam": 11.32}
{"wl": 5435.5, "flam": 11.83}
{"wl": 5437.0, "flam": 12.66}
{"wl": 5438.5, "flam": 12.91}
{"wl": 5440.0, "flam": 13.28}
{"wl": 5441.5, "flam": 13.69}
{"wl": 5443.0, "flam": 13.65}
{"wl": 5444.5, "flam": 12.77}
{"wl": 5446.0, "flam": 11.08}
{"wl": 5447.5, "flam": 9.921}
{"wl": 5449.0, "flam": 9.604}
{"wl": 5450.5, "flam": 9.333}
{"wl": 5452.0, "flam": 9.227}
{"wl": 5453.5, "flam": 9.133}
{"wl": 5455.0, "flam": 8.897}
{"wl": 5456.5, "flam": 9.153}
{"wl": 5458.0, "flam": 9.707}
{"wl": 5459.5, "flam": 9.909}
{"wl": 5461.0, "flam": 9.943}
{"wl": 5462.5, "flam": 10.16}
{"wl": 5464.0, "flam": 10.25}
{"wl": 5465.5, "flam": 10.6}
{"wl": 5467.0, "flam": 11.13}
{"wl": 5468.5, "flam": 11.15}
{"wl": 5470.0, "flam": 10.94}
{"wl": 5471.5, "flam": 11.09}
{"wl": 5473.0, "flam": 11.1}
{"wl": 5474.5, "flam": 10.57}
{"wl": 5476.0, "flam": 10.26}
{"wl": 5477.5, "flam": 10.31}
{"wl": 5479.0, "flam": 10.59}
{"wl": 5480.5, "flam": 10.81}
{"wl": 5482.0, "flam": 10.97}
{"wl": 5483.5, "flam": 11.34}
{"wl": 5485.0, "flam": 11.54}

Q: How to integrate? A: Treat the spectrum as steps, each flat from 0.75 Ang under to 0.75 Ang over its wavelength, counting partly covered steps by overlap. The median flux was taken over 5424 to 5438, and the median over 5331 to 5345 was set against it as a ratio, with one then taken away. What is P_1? -0.11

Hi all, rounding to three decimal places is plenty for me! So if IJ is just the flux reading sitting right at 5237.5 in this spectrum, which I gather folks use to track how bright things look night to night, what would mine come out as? 10.100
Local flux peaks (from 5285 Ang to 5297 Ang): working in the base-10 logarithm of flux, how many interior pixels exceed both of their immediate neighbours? 2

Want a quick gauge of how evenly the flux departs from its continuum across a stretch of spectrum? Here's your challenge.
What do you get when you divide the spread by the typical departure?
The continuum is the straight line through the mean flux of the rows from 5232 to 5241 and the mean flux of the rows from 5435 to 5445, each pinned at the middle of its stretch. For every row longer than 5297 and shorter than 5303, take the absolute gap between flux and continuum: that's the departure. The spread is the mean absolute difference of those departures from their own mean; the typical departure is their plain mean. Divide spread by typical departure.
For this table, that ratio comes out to 0.4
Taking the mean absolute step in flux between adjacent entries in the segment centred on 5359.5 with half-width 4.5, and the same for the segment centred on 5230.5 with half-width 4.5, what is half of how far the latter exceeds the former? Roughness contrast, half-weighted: 0.12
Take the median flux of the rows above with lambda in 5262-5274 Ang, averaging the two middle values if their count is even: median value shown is 8.0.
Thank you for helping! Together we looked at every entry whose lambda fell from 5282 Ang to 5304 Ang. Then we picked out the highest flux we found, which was 10.92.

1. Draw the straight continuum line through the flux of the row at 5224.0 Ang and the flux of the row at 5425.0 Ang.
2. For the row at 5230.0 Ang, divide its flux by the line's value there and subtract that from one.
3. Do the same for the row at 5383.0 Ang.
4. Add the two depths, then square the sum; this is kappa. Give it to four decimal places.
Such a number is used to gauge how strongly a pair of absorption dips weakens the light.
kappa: 0.0138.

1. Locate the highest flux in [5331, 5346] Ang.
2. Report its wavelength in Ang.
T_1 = 5335.0 Ang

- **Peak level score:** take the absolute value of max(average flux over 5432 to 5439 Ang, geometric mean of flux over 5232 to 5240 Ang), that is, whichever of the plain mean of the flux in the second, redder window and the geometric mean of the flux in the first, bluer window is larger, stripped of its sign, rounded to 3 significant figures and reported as 12.0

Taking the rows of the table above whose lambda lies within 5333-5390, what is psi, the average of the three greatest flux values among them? 12.6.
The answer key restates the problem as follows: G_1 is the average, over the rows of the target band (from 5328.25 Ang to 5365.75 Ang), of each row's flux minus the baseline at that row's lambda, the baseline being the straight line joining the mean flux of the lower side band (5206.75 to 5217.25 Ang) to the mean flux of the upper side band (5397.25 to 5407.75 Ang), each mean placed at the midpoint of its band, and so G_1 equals 0.51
